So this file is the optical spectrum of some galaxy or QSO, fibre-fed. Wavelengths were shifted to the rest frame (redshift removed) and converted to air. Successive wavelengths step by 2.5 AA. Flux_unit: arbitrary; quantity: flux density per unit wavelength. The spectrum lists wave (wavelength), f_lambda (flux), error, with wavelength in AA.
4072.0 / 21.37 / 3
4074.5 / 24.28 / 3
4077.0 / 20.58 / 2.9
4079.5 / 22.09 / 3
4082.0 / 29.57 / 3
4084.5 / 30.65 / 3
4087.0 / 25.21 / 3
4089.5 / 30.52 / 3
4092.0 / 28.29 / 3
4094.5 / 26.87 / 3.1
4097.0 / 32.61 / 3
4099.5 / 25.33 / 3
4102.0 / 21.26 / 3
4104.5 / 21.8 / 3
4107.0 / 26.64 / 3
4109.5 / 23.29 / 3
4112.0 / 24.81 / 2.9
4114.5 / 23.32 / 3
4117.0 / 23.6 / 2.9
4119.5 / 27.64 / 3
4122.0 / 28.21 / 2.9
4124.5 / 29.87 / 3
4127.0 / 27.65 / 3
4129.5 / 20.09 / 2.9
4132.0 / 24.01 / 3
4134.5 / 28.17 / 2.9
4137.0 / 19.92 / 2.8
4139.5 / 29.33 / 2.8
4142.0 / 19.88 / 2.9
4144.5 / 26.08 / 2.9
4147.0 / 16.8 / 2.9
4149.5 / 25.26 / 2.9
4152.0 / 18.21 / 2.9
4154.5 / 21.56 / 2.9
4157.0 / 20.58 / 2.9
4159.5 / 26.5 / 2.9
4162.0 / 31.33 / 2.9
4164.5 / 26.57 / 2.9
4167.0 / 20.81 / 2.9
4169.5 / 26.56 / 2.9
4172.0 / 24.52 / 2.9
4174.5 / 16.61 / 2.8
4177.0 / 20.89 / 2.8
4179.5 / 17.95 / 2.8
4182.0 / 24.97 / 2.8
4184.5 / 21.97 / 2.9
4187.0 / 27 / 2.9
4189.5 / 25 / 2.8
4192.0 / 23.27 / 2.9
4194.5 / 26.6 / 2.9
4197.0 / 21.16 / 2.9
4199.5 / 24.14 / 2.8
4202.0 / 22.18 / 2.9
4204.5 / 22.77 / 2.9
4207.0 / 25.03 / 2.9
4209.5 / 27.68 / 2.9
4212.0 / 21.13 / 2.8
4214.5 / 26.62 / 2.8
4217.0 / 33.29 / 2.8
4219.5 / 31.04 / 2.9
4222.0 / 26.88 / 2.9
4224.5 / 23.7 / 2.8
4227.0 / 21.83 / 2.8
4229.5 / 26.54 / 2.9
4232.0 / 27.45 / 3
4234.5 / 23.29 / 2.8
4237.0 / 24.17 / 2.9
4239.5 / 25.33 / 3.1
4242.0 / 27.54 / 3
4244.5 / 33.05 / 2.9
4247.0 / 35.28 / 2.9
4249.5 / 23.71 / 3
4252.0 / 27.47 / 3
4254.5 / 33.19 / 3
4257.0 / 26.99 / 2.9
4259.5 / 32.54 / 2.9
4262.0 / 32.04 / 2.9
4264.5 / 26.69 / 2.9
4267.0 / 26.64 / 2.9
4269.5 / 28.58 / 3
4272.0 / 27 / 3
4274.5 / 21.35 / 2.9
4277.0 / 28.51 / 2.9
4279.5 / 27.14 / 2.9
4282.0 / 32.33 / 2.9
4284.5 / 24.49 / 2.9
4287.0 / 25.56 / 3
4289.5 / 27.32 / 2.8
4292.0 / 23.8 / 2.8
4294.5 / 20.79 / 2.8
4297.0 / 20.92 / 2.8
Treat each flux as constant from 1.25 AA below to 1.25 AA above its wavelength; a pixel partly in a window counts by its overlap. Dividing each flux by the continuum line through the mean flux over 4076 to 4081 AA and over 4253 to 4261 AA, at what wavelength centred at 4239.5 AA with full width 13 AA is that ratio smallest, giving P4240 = 4234.5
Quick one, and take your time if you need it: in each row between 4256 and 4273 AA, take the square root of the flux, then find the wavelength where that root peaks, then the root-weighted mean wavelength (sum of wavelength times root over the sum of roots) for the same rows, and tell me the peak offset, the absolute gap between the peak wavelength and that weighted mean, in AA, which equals 4.9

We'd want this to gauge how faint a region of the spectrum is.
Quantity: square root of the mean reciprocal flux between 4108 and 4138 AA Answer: 0.201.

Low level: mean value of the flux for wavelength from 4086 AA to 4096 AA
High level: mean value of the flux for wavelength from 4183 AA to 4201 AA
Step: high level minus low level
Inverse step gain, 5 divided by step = -1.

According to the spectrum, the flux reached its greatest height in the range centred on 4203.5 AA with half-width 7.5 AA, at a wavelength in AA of 4209.5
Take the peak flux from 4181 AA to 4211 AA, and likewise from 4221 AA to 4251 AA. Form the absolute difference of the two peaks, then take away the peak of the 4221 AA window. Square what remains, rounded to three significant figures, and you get 766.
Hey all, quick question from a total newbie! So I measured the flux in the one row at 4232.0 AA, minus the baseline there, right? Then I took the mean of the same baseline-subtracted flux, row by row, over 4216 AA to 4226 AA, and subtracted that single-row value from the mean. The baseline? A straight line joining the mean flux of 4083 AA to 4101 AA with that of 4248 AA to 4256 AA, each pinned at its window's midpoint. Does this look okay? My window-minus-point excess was 1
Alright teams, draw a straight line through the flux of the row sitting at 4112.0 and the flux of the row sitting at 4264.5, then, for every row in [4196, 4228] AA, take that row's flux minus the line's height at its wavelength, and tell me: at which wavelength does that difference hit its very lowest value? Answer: 4212.0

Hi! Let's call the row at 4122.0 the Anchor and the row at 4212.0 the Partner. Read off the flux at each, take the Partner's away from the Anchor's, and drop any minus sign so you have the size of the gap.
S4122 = 7.1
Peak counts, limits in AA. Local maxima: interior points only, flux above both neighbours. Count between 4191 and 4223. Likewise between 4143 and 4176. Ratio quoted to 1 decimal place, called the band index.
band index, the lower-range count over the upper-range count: 1.0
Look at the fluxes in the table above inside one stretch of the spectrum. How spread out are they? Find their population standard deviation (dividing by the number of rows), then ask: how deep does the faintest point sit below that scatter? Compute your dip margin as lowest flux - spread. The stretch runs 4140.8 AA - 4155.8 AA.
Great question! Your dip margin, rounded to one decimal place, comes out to 13.4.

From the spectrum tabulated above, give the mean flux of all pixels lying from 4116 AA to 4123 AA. 26.5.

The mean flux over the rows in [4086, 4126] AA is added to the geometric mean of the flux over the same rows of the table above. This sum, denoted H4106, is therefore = 52.2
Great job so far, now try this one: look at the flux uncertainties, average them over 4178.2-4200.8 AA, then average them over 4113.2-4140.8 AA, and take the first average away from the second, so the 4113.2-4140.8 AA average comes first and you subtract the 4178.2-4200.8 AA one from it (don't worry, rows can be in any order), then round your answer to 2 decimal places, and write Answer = 0.07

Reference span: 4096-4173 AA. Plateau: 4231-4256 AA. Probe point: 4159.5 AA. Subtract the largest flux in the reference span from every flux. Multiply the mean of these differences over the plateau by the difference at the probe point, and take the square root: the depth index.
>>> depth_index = 5.3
